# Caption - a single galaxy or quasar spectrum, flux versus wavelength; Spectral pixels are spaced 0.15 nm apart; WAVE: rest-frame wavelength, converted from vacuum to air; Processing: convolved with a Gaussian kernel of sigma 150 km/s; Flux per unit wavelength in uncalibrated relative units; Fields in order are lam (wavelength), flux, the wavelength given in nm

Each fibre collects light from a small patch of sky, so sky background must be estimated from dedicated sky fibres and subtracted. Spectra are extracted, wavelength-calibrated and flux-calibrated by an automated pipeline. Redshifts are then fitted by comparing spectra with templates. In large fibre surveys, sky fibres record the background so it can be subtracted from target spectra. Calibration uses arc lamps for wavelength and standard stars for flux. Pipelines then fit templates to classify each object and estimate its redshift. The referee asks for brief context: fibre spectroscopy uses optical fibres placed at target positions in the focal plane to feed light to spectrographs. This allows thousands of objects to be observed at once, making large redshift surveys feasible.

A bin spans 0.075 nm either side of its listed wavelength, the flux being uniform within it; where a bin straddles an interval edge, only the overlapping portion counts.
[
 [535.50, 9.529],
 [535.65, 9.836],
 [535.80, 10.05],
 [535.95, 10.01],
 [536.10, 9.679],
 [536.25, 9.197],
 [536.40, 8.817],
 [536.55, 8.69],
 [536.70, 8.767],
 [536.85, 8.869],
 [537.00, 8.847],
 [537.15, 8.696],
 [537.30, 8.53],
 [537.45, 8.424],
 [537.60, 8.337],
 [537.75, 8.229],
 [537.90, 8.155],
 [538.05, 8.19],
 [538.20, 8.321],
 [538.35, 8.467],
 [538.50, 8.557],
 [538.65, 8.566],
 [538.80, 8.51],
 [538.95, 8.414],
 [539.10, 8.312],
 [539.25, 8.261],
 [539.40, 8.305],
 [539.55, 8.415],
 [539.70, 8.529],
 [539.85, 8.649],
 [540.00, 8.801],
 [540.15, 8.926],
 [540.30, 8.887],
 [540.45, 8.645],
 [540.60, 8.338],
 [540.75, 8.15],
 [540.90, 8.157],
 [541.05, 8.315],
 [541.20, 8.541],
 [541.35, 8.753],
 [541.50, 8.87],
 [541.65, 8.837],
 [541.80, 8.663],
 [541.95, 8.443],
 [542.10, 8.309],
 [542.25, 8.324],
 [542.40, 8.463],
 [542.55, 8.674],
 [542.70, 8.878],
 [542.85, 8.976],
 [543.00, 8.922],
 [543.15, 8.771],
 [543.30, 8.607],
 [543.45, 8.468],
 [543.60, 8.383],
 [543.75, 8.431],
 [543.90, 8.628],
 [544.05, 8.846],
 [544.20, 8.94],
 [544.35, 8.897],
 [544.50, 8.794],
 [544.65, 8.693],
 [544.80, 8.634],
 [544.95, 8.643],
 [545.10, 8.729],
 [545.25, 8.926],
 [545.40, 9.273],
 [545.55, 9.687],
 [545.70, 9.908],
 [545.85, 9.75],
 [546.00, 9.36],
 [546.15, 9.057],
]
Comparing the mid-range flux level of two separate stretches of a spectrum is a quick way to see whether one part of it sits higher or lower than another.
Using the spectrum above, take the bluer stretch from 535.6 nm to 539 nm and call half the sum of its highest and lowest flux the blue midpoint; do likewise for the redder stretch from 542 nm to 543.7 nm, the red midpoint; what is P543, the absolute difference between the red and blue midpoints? 0.46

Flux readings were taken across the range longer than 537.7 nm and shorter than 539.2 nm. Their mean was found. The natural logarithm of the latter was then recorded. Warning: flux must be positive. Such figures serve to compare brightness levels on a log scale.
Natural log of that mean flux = 2.12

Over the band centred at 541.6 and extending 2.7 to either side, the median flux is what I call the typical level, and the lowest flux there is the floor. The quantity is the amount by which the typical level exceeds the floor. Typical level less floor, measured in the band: 0.42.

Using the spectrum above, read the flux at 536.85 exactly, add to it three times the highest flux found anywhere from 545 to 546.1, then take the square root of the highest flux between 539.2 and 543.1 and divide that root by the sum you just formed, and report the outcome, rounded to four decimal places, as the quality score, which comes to 0.0776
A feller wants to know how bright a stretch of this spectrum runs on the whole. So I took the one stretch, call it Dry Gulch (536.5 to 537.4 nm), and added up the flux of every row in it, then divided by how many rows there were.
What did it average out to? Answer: 8.73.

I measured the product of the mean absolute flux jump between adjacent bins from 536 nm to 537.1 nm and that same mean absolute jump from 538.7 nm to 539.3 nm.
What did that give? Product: 0.016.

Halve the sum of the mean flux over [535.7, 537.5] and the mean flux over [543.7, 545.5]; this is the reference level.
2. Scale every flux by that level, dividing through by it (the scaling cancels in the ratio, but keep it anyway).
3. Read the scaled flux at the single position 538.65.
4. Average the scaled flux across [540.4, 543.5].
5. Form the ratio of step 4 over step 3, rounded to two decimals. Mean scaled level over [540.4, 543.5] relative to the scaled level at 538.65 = 1.00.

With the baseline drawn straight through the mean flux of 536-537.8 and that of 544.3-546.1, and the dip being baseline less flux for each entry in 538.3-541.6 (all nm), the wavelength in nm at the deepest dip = 540.75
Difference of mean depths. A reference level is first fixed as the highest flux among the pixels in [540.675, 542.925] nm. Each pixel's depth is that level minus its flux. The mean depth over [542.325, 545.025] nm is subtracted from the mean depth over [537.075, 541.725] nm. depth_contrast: 0.22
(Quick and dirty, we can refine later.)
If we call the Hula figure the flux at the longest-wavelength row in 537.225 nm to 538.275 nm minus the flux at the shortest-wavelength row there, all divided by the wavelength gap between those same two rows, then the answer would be -0.2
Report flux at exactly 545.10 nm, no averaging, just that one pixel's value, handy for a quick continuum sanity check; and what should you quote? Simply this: 8.729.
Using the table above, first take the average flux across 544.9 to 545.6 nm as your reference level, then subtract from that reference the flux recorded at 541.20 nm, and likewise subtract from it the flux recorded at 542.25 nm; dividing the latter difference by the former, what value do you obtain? 1.4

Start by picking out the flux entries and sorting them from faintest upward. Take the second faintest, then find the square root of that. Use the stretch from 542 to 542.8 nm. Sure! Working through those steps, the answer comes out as 2.89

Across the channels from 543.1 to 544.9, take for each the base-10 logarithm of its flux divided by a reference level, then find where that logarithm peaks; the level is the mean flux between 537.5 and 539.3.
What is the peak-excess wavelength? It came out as 544.20 nm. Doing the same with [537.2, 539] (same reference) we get 538.65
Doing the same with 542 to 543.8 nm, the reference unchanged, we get 542.85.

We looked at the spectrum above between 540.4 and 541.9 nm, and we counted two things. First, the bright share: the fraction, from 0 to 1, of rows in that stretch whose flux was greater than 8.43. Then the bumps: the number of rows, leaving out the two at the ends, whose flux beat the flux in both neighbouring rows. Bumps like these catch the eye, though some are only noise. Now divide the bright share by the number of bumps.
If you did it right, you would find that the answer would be 0.60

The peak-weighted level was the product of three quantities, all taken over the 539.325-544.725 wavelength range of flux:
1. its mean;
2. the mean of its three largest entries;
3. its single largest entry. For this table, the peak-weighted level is 692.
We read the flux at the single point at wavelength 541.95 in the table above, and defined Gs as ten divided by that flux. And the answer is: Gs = 1.18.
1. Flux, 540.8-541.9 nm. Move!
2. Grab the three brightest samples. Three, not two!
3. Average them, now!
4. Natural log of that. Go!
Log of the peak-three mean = 2.18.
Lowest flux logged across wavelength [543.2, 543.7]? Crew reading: 8.383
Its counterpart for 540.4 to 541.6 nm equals 8.15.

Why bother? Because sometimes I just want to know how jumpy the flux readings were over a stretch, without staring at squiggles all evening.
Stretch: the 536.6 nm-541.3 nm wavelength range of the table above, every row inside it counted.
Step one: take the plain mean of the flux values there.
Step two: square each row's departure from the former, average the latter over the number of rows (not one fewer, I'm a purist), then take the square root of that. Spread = 0.23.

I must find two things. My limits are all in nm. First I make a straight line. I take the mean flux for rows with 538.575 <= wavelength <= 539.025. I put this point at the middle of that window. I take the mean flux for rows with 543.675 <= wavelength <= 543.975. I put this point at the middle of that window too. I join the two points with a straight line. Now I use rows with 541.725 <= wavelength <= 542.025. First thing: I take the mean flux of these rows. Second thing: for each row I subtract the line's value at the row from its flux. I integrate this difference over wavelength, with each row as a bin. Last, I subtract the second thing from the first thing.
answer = 8.54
